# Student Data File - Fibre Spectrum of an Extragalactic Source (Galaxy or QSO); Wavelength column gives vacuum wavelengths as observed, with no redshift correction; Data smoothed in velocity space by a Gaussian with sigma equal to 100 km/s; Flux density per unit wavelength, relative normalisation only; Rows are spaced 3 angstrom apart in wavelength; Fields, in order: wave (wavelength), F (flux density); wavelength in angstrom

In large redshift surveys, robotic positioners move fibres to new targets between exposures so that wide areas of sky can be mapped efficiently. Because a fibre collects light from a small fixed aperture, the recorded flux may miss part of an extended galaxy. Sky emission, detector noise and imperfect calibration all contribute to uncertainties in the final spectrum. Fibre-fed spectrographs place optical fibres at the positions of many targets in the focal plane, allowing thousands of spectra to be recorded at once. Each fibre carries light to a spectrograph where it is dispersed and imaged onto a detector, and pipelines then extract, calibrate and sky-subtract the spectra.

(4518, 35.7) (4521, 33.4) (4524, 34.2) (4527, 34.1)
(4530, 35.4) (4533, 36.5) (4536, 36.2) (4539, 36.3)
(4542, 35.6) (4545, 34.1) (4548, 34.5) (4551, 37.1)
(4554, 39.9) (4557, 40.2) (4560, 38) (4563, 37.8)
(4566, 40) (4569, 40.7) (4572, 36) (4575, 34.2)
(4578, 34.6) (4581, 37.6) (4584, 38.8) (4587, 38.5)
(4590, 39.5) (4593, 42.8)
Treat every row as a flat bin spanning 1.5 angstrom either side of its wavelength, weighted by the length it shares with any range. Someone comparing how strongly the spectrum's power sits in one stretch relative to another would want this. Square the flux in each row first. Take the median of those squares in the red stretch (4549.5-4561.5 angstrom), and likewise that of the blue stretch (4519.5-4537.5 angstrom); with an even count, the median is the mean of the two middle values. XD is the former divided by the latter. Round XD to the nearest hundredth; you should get 1.25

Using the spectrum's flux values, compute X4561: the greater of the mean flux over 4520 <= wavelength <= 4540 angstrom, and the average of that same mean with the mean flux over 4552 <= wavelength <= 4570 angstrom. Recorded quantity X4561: 37.3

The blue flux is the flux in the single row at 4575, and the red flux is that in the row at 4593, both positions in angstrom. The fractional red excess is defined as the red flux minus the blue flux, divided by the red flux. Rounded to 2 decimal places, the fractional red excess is 0.20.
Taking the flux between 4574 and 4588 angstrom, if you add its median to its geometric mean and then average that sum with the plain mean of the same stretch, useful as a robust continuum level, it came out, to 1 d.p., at 55.5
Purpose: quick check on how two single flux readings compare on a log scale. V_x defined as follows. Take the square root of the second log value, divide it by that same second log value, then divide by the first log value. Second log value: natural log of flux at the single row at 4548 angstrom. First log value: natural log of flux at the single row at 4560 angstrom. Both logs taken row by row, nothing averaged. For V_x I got 0.146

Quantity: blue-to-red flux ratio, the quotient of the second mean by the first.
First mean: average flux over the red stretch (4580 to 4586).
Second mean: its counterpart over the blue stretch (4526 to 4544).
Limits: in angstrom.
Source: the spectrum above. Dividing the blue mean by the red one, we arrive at 0.93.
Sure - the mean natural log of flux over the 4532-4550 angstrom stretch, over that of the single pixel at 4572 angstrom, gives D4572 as 0.996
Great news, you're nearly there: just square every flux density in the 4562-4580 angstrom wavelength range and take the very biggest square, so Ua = 1656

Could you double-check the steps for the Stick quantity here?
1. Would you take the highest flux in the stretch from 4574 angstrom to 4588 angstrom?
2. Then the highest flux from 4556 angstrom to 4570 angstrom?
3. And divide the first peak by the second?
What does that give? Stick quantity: 0.95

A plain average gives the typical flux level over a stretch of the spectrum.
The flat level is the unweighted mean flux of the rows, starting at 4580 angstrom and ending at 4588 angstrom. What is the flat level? 38.3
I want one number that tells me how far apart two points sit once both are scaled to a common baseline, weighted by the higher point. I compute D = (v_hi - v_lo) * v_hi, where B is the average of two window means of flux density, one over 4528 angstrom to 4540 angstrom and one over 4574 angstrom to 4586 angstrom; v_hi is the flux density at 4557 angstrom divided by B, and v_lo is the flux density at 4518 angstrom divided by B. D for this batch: 0.14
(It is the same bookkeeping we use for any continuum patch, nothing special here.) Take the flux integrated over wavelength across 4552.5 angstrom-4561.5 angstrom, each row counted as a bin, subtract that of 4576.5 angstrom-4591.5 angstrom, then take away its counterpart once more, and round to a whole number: -780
